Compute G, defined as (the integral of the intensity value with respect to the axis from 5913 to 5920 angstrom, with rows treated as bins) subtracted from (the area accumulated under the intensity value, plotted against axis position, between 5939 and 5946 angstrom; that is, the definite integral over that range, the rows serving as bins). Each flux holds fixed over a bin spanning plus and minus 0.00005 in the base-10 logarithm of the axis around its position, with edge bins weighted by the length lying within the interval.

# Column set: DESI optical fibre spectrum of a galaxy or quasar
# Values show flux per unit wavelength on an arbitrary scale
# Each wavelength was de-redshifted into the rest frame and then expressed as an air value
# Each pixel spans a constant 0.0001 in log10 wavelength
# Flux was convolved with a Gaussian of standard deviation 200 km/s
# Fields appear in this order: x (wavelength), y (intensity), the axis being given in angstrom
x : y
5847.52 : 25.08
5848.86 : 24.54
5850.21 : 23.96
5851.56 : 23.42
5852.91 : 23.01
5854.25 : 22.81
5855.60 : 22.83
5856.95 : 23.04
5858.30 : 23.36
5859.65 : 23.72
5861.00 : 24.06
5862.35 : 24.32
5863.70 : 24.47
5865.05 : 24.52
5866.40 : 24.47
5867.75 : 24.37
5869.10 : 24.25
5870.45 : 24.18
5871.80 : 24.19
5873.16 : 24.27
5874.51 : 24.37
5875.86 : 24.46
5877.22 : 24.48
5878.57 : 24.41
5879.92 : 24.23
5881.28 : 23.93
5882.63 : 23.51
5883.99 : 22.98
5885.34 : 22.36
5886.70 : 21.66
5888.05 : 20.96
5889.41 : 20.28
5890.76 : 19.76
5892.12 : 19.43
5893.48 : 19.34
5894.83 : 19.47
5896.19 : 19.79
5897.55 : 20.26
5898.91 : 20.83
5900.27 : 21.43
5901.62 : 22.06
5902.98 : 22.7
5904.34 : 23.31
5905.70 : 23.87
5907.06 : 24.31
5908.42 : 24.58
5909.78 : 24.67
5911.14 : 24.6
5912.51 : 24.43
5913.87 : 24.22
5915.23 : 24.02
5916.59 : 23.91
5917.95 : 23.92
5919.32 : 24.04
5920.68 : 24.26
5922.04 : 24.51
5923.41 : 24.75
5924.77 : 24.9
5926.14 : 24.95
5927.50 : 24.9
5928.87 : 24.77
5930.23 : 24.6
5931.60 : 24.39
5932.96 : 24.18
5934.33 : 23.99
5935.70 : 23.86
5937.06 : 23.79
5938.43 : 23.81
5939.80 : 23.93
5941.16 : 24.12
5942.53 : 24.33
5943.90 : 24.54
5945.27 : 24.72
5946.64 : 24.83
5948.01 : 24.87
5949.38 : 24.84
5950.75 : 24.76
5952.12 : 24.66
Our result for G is 2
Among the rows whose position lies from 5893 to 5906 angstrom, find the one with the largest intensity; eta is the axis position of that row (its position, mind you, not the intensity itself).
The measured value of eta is 5905.70 angstrom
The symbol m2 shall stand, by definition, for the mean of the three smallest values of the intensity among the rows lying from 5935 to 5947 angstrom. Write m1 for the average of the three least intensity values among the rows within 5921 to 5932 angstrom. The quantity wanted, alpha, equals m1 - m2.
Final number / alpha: 1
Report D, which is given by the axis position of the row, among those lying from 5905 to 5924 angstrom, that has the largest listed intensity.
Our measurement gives 5923.41 angstrom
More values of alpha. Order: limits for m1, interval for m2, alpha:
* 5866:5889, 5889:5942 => 2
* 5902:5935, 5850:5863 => 0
